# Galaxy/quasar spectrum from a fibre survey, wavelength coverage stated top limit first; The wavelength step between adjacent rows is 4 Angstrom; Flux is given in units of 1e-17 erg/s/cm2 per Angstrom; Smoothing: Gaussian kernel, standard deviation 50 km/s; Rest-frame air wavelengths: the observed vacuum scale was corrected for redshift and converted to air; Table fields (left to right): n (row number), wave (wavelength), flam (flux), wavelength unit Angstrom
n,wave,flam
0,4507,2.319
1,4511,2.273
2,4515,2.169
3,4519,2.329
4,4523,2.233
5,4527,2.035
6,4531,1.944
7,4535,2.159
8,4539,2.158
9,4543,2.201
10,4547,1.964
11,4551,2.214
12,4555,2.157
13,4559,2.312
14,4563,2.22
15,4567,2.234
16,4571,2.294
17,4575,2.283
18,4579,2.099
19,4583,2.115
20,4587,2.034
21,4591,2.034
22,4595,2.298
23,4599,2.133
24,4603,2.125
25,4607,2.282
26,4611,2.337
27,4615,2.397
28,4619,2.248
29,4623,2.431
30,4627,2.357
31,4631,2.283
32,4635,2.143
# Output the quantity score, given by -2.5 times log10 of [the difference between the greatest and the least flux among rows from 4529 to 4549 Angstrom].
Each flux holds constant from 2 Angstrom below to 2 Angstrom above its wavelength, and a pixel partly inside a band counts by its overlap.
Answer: 1.48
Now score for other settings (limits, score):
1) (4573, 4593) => 1.51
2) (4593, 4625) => 1.29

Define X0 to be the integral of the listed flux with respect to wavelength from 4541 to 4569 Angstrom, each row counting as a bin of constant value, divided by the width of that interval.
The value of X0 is 2.19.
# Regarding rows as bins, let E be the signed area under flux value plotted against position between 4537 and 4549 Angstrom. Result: 25.3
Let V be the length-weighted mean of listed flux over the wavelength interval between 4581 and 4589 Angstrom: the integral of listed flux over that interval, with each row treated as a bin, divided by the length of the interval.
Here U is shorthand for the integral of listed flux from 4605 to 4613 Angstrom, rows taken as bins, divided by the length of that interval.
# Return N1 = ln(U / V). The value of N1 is 0.11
